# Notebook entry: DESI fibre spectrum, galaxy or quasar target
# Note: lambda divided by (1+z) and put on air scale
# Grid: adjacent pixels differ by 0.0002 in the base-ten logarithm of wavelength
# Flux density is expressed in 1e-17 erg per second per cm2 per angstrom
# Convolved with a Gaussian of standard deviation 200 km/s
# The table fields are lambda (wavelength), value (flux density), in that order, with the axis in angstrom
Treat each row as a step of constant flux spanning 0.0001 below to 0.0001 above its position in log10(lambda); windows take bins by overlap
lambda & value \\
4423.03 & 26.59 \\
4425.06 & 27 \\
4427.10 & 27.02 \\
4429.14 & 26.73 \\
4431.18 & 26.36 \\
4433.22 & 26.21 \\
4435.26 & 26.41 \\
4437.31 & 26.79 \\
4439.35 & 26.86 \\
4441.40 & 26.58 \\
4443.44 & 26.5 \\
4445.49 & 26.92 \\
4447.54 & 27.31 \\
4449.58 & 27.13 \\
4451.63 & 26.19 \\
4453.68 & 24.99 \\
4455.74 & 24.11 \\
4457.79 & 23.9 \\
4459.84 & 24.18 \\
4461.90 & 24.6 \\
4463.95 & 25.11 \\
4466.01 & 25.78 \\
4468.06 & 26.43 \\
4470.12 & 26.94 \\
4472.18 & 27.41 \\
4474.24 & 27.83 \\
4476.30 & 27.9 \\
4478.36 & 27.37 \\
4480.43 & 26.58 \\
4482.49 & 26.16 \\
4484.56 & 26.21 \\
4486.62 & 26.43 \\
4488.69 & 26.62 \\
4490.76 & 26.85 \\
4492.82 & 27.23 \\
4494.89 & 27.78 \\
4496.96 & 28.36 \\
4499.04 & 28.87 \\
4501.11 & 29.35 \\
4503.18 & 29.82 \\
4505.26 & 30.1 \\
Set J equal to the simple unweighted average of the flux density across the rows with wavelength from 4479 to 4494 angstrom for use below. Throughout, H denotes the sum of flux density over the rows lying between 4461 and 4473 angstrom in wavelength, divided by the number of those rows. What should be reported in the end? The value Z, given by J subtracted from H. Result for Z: -0.5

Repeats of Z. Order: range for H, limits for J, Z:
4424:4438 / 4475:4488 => -0.1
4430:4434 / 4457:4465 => 1.8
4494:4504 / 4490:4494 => 1.8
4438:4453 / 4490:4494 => -0.3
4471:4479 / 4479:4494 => 1.0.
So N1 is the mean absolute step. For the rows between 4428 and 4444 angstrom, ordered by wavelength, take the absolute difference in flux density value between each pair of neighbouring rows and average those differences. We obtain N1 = 0.22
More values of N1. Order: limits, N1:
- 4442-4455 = 0.63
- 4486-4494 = 0.27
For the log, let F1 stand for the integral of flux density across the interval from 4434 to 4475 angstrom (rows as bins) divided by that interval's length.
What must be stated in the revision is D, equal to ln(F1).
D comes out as 3.26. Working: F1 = 26.1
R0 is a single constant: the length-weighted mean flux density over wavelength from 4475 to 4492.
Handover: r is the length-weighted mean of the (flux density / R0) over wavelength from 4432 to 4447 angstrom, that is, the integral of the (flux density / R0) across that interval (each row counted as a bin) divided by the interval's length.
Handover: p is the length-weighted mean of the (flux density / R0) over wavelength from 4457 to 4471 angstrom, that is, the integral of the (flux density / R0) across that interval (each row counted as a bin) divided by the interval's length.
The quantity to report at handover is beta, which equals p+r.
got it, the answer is 1.94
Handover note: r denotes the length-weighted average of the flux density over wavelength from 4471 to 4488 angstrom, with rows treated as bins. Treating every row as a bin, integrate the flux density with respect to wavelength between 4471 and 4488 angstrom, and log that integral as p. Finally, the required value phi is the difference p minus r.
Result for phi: 432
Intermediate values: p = 459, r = 27.0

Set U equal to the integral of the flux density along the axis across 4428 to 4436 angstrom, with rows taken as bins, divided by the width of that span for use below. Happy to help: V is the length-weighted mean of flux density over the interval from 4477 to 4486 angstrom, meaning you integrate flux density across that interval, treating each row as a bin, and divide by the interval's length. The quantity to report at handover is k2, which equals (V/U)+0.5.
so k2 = 1.51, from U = 26.45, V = 26.6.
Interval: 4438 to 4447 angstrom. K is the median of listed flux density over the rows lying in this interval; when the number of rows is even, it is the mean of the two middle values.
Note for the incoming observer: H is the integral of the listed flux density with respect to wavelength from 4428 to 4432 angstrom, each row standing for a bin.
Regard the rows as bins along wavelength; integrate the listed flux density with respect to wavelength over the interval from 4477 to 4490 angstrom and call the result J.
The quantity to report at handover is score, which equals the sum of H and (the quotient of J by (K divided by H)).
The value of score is 1481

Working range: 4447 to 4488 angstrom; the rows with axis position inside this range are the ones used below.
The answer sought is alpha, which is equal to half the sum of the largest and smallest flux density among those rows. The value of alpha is 25.9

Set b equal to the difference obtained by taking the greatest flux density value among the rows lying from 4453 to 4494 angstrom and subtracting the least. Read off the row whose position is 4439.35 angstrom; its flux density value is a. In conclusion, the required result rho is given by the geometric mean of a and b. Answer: 10.4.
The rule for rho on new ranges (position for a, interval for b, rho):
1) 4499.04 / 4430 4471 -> 9.9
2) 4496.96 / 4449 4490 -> 10.7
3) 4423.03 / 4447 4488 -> 10.3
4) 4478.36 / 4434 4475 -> 10.4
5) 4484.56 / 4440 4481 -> 10.2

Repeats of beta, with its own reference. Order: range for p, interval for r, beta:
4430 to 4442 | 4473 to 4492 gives 1.99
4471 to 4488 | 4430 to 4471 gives 1.98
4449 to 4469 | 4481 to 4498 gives 1.95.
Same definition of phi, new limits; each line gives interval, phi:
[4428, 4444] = 398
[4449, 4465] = 374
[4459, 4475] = 390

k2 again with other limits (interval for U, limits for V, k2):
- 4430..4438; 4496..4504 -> 1.60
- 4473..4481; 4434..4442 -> 1.47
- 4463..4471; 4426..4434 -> 1.52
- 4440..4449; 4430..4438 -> 1.48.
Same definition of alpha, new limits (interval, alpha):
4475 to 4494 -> 27.0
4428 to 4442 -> 26.5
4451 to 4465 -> 25.0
